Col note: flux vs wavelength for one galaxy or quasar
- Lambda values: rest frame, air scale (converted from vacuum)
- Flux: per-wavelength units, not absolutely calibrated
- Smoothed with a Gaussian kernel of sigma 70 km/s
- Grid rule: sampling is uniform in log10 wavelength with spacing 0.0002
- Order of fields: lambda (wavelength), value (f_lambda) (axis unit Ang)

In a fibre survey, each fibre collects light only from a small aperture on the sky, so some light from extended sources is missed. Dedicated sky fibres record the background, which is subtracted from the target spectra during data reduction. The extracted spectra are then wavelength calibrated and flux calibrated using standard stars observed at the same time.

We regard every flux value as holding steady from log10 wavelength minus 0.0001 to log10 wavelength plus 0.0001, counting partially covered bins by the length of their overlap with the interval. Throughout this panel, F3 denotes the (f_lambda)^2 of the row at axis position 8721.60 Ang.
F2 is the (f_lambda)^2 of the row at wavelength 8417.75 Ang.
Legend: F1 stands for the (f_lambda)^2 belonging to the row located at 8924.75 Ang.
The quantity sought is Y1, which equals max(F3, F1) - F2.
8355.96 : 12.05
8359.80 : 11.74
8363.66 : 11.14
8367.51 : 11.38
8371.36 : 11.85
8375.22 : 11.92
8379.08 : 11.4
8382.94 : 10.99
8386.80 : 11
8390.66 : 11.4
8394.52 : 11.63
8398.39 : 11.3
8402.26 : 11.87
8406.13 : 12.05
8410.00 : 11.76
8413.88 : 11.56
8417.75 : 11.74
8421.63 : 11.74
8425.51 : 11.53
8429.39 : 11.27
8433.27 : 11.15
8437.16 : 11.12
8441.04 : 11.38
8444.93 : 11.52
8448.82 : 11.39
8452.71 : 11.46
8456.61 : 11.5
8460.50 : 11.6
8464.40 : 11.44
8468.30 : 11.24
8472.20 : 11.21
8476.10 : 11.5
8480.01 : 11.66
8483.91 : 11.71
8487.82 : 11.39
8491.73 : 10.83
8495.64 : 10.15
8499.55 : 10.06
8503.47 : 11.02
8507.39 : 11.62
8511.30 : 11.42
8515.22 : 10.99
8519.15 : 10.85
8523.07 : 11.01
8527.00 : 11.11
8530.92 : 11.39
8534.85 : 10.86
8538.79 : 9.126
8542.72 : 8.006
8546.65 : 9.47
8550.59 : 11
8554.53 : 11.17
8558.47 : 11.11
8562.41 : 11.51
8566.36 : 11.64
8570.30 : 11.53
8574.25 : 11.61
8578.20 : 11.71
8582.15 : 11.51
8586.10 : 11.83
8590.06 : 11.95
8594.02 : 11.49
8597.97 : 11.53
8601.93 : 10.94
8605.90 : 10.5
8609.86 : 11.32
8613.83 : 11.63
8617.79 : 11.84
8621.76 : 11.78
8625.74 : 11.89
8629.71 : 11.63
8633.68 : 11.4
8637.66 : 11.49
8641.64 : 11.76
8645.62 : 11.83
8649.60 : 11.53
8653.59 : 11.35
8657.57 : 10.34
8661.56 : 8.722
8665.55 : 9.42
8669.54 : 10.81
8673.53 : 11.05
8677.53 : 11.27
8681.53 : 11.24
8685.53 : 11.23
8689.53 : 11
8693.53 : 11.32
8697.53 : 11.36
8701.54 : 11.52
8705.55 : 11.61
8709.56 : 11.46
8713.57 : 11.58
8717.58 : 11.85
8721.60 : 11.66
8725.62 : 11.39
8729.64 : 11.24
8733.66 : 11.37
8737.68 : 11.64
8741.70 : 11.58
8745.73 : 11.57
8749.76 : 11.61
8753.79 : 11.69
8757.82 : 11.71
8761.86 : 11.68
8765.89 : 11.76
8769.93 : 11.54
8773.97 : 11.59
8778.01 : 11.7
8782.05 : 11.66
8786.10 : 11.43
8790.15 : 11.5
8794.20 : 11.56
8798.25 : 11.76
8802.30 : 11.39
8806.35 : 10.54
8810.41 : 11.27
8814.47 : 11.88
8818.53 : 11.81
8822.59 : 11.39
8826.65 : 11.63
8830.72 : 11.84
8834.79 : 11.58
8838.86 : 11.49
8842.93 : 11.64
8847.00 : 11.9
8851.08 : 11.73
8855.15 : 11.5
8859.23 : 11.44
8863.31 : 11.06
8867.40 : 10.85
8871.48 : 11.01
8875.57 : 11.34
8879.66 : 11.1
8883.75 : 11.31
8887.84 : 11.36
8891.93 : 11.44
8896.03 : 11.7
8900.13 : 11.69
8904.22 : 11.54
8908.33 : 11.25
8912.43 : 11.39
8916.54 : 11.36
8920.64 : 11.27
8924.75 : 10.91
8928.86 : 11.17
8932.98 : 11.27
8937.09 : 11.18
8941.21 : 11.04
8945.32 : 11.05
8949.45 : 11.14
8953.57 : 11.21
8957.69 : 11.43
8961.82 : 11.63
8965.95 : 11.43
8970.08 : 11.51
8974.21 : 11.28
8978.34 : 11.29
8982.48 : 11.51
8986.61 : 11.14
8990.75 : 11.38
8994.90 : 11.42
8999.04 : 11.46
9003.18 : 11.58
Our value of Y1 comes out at -2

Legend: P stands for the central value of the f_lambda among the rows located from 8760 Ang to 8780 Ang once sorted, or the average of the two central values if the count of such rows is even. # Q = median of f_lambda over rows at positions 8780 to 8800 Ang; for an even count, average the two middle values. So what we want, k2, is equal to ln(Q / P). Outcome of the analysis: -0.01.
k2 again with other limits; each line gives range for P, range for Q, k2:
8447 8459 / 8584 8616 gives 0.00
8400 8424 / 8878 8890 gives -0.04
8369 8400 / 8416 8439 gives 0.00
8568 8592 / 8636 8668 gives -0.02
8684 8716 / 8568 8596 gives 0.02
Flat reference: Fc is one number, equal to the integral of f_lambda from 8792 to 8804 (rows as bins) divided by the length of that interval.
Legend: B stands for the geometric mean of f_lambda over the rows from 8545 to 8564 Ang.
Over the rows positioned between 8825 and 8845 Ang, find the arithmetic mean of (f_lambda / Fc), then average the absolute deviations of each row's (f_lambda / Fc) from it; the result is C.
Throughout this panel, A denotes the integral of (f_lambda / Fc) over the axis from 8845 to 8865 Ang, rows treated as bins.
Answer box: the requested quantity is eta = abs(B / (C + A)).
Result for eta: 0.54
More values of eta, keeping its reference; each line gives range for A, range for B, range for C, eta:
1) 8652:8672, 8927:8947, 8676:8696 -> 0.64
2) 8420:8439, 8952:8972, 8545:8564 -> 0.61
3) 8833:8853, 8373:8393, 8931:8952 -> 0.56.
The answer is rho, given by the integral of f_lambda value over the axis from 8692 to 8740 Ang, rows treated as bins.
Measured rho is 552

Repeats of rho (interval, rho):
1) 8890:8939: 556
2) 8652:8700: 517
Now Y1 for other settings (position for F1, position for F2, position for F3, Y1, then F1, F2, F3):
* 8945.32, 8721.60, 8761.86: 0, 122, 136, 136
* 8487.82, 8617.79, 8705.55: -5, 130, 140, 135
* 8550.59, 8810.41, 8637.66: 5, 121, 127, 132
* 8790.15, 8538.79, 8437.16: 49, 132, 83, 124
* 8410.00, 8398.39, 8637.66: 11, 138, 128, 132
